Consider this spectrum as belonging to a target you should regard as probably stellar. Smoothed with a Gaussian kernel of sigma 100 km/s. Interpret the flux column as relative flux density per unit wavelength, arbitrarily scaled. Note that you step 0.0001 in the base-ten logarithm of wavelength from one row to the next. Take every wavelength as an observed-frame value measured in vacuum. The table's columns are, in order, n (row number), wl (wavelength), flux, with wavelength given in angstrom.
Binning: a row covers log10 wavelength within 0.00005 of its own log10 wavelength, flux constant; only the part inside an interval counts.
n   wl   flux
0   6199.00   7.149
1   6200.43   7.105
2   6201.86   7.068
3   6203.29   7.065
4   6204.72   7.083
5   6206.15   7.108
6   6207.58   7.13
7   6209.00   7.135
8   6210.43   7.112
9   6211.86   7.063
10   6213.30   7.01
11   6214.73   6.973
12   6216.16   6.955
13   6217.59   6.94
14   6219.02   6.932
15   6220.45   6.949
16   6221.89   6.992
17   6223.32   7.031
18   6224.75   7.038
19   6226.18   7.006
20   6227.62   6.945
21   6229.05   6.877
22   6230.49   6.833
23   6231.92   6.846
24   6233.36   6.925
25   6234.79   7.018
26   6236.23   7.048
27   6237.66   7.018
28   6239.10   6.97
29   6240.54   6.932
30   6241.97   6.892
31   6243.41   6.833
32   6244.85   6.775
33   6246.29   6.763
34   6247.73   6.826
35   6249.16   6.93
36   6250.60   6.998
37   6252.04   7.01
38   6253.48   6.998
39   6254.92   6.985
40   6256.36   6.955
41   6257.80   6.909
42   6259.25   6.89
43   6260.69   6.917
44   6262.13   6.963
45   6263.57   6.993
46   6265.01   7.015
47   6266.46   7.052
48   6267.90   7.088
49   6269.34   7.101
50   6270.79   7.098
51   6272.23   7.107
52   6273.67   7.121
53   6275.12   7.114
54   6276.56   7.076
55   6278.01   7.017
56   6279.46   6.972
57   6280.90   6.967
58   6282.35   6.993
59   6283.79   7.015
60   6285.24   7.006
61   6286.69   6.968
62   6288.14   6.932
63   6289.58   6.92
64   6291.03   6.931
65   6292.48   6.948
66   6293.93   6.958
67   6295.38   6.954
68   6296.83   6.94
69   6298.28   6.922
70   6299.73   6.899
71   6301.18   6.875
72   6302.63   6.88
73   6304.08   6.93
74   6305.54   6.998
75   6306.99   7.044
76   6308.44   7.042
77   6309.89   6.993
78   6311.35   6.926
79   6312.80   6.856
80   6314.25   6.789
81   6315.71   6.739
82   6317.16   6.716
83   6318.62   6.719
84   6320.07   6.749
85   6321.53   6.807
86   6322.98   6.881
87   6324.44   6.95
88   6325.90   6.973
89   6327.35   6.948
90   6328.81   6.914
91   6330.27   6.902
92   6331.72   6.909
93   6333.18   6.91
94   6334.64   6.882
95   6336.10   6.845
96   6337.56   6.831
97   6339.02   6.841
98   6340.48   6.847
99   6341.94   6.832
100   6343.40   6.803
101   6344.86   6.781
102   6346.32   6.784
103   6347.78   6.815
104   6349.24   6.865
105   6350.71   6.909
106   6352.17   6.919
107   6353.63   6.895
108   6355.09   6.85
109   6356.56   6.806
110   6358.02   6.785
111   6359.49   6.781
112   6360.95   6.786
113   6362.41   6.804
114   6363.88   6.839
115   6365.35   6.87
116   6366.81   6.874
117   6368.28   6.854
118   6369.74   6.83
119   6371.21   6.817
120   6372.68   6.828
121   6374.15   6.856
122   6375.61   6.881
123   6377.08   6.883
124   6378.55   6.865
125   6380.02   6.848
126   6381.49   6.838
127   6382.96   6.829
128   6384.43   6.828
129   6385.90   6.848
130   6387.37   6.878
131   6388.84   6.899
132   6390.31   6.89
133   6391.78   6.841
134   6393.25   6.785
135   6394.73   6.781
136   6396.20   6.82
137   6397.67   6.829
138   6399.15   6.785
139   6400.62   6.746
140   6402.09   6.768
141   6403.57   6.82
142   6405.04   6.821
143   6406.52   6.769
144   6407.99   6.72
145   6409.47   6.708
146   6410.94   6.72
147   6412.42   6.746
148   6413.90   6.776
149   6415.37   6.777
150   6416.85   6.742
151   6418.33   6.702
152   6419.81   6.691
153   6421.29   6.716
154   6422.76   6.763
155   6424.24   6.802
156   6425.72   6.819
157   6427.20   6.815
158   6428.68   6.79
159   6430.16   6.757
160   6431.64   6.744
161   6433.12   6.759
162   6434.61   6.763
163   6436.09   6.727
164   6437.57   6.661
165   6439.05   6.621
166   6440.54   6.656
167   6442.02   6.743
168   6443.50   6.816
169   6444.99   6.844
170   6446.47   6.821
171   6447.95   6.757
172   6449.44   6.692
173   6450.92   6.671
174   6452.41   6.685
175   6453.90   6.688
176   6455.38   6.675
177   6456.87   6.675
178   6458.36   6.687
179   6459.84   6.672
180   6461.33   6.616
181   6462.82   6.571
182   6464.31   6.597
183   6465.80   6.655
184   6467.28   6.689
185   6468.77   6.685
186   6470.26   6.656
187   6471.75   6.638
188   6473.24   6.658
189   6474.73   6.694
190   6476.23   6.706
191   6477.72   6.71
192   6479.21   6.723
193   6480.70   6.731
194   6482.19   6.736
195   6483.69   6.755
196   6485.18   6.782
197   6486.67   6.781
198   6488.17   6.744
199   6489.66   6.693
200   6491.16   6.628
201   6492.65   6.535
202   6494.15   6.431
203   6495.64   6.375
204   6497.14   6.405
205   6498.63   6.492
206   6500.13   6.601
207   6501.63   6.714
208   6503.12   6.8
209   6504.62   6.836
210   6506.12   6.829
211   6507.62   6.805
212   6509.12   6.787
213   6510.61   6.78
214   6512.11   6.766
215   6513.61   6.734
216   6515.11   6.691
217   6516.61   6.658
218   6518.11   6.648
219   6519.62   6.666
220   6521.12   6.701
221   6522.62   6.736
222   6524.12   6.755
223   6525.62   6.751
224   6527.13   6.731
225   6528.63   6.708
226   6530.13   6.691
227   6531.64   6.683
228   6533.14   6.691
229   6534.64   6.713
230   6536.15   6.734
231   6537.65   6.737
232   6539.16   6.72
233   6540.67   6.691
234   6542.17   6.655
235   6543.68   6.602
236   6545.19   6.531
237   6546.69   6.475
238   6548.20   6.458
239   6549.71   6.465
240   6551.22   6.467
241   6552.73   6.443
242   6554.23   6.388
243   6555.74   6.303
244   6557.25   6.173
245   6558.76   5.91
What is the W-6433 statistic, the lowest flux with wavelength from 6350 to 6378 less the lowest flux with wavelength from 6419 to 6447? 0.16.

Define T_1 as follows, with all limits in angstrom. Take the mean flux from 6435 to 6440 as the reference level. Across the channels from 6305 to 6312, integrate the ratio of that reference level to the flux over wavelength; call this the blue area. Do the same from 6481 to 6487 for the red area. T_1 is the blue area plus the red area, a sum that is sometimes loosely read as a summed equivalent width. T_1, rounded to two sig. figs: 13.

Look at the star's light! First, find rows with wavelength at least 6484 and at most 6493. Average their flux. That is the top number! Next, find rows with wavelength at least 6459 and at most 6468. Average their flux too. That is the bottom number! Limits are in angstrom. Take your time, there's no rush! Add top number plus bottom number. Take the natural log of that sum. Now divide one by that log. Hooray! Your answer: 0.386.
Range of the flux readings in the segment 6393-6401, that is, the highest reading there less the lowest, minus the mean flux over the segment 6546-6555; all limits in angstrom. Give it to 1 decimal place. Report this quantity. -6.4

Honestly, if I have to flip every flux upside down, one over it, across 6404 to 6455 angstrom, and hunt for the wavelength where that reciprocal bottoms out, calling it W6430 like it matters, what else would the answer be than 6444.99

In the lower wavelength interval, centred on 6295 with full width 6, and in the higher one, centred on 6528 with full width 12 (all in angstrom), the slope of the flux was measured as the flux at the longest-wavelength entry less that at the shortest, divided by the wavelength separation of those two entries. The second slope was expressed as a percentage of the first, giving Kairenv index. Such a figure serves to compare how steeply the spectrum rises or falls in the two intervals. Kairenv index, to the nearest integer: 233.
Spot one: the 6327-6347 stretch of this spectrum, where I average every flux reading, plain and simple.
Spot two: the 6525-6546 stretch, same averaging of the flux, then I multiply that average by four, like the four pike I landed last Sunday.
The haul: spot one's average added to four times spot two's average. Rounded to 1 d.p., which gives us 33.6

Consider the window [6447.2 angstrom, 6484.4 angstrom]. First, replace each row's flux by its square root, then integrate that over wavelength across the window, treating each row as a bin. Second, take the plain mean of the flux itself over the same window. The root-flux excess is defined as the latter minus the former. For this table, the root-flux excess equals -89.5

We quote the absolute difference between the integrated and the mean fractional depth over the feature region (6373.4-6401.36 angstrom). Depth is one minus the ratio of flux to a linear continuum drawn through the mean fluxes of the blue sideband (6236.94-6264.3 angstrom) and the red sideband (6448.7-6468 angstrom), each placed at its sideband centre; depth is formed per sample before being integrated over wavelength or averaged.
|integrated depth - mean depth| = 0.35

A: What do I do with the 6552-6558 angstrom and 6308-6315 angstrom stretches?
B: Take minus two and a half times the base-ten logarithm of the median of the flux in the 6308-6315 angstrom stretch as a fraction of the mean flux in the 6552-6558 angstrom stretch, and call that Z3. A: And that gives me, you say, -0.10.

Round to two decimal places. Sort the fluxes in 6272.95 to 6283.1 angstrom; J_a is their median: 7.02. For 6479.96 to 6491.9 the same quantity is 6.74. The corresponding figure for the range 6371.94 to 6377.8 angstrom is 6.87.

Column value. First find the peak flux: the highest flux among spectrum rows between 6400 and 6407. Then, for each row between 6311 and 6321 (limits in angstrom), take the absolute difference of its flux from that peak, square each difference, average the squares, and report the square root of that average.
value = 0.082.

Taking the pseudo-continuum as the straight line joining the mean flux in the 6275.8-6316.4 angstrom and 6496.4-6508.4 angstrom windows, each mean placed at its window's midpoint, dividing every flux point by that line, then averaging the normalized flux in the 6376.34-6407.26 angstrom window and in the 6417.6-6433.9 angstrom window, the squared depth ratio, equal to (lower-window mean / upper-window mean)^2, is 1.01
